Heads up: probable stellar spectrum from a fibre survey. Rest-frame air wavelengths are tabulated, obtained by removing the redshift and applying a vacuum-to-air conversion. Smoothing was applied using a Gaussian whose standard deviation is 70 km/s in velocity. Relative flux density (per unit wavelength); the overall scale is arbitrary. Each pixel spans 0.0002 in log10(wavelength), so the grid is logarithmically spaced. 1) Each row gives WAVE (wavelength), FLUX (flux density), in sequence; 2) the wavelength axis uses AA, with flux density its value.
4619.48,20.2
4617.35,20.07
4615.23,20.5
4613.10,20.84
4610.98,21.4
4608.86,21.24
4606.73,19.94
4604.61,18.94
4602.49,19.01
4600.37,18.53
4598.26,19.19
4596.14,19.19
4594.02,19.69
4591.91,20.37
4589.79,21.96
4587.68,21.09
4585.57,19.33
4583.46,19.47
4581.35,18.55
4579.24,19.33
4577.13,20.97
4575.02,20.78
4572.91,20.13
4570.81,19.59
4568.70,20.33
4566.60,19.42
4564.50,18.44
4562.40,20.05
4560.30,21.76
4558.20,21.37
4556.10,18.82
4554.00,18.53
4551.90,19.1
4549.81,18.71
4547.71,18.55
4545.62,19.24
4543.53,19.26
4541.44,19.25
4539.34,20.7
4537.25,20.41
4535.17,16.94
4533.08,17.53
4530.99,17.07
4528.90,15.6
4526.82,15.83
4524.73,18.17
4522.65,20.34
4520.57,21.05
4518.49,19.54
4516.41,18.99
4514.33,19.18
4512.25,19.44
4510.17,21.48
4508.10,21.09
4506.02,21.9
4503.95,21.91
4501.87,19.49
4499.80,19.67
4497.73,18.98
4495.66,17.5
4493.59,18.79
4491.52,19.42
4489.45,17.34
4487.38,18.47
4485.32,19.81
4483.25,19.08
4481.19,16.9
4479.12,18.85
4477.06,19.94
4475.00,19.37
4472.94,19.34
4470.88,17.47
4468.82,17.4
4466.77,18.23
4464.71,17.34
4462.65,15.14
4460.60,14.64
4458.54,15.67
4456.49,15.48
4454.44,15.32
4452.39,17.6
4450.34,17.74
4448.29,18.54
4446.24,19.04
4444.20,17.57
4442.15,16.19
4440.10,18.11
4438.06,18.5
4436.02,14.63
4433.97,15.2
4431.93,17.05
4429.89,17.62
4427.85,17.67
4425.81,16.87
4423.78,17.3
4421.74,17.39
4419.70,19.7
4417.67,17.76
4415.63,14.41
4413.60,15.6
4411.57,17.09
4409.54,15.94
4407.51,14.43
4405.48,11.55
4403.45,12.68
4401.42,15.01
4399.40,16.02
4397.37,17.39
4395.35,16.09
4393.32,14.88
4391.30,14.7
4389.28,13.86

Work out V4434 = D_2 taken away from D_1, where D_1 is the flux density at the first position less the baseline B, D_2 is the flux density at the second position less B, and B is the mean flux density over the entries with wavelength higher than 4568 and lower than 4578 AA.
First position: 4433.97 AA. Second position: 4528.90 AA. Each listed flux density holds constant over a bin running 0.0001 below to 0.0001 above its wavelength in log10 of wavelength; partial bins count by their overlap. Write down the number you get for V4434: -0.4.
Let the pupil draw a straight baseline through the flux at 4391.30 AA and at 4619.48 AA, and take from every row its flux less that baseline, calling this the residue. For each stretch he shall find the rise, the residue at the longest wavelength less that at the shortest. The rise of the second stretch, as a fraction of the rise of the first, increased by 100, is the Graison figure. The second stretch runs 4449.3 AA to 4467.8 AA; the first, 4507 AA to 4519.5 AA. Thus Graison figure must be 100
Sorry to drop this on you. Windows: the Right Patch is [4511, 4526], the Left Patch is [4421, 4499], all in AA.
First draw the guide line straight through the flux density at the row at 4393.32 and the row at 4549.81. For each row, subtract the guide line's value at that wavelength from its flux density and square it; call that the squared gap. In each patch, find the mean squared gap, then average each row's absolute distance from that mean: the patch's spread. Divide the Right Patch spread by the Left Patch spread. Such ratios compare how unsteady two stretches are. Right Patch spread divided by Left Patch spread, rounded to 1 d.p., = 1.2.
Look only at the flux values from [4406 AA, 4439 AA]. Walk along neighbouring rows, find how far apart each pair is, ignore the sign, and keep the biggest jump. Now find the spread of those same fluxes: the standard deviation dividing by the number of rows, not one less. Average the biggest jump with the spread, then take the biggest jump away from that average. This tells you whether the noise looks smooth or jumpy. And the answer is -1.2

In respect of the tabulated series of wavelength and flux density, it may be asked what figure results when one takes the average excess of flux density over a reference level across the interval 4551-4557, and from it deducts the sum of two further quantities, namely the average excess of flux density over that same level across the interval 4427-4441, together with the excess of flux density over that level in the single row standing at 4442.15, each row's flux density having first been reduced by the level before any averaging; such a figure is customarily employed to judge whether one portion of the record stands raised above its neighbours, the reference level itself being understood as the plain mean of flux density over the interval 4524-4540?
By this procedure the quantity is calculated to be 3.4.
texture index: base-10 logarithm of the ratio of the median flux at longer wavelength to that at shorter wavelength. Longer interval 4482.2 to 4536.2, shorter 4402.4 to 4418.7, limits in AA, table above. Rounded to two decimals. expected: 0.11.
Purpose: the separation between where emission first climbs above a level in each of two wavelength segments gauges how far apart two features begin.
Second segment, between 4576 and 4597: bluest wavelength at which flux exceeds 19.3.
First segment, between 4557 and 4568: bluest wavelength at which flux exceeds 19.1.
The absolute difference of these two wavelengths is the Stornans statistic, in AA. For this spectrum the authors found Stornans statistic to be 18.9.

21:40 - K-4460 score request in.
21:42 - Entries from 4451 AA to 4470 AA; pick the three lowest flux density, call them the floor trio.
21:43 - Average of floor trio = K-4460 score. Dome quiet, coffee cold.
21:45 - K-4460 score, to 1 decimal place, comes 15.0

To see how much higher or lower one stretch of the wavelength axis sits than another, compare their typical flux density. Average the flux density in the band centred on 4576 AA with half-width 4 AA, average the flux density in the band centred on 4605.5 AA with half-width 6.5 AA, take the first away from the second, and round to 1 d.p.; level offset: -0.5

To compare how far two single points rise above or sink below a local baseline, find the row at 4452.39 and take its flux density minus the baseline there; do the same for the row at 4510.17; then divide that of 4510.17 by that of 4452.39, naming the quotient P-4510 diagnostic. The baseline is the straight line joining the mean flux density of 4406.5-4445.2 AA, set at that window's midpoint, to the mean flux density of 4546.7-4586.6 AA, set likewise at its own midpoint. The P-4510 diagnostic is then 11.0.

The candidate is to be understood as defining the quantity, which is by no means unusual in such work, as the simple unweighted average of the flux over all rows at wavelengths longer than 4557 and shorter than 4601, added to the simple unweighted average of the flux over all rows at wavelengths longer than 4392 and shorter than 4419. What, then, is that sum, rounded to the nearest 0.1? 35.3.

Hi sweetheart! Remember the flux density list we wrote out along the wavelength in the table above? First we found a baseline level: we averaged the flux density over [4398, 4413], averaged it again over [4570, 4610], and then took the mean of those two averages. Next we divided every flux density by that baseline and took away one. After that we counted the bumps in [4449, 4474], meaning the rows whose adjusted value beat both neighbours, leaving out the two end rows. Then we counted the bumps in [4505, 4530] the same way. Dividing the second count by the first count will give 1.00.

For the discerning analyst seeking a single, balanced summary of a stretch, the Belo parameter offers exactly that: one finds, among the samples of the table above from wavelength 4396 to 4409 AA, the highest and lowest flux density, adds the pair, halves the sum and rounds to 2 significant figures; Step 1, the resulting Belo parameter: 14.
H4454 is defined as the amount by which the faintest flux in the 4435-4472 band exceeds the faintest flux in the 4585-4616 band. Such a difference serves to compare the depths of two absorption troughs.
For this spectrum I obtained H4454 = -3.9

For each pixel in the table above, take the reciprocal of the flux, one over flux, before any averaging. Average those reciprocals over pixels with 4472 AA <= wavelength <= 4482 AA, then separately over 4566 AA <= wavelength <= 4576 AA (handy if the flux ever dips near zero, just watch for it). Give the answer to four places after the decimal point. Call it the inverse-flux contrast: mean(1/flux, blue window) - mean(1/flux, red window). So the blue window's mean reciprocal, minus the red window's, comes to 0.0032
